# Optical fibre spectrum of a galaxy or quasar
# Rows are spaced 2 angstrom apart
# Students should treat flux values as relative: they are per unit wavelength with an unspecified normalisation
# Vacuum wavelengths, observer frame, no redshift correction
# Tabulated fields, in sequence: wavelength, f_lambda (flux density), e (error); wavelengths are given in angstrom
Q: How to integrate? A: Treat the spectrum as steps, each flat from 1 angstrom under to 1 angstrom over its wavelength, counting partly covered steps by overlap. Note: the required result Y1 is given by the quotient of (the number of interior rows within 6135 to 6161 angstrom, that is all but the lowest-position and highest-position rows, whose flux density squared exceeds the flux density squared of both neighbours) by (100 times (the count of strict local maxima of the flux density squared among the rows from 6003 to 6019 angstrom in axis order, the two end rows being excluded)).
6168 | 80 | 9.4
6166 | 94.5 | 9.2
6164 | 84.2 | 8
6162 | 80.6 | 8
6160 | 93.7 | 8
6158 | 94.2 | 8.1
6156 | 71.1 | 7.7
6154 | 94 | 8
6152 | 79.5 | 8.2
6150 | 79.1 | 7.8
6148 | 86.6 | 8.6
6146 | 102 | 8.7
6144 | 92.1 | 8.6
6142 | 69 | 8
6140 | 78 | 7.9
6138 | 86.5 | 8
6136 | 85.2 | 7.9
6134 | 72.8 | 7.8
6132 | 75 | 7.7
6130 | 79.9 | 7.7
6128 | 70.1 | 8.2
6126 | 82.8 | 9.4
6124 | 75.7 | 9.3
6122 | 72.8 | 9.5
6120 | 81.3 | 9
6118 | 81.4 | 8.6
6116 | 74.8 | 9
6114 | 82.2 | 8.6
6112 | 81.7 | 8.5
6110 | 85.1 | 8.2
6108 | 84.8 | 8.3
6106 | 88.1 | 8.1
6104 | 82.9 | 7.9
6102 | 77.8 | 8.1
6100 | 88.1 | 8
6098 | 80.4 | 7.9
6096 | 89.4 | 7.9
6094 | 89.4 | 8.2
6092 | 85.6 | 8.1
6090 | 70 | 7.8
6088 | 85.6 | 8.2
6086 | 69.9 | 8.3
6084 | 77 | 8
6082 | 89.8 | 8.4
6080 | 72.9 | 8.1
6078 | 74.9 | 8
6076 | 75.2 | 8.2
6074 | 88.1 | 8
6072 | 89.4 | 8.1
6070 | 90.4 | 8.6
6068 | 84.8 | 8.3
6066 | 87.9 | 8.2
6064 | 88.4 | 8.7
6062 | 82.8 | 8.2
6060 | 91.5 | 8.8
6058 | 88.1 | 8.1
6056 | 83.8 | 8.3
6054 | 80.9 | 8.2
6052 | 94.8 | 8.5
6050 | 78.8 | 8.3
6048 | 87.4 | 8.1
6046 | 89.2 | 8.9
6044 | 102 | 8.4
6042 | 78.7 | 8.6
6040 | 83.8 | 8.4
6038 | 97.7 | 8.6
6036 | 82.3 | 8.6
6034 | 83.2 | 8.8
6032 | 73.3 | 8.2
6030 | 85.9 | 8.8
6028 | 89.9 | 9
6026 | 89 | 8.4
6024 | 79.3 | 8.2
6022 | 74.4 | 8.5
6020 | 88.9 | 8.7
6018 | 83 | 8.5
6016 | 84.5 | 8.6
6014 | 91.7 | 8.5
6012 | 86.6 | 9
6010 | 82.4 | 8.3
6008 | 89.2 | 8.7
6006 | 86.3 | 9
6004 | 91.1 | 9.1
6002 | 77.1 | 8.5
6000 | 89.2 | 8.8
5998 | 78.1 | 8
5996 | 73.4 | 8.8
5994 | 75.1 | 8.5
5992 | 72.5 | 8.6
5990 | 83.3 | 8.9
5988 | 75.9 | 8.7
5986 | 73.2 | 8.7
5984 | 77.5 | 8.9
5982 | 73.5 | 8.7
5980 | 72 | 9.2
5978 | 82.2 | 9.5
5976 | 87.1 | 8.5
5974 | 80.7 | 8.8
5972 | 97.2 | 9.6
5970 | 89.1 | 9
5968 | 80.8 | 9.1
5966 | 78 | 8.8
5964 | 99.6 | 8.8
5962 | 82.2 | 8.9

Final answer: 0.020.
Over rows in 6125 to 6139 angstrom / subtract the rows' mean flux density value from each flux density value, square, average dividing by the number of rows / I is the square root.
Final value 5.9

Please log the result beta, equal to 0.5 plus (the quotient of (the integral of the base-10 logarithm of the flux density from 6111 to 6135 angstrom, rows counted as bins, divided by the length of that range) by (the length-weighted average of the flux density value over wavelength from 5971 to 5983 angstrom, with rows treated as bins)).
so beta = 0.523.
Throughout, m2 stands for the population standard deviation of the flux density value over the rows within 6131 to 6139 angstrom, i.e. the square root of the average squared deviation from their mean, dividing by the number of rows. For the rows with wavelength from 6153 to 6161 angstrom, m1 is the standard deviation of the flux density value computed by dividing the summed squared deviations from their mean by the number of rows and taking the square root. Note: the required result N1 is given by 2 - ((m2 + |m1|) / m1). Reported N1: 0.39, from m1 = 9.9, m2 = 6.0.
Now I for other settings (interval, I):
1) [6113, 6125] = 3.7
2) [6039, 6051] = 7.9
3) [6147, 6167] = 7.8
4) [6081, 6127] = 5.9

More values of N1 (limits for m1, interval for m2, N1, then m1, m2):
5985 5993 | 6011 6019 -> 0.23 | 4.3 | 3.3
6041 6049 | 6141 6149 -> -0.44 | 8.3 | 12.0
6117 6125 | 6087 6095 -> -1.02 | 3.7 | 7.5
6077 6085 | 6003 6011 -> 0.50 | 6.6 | 3.3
